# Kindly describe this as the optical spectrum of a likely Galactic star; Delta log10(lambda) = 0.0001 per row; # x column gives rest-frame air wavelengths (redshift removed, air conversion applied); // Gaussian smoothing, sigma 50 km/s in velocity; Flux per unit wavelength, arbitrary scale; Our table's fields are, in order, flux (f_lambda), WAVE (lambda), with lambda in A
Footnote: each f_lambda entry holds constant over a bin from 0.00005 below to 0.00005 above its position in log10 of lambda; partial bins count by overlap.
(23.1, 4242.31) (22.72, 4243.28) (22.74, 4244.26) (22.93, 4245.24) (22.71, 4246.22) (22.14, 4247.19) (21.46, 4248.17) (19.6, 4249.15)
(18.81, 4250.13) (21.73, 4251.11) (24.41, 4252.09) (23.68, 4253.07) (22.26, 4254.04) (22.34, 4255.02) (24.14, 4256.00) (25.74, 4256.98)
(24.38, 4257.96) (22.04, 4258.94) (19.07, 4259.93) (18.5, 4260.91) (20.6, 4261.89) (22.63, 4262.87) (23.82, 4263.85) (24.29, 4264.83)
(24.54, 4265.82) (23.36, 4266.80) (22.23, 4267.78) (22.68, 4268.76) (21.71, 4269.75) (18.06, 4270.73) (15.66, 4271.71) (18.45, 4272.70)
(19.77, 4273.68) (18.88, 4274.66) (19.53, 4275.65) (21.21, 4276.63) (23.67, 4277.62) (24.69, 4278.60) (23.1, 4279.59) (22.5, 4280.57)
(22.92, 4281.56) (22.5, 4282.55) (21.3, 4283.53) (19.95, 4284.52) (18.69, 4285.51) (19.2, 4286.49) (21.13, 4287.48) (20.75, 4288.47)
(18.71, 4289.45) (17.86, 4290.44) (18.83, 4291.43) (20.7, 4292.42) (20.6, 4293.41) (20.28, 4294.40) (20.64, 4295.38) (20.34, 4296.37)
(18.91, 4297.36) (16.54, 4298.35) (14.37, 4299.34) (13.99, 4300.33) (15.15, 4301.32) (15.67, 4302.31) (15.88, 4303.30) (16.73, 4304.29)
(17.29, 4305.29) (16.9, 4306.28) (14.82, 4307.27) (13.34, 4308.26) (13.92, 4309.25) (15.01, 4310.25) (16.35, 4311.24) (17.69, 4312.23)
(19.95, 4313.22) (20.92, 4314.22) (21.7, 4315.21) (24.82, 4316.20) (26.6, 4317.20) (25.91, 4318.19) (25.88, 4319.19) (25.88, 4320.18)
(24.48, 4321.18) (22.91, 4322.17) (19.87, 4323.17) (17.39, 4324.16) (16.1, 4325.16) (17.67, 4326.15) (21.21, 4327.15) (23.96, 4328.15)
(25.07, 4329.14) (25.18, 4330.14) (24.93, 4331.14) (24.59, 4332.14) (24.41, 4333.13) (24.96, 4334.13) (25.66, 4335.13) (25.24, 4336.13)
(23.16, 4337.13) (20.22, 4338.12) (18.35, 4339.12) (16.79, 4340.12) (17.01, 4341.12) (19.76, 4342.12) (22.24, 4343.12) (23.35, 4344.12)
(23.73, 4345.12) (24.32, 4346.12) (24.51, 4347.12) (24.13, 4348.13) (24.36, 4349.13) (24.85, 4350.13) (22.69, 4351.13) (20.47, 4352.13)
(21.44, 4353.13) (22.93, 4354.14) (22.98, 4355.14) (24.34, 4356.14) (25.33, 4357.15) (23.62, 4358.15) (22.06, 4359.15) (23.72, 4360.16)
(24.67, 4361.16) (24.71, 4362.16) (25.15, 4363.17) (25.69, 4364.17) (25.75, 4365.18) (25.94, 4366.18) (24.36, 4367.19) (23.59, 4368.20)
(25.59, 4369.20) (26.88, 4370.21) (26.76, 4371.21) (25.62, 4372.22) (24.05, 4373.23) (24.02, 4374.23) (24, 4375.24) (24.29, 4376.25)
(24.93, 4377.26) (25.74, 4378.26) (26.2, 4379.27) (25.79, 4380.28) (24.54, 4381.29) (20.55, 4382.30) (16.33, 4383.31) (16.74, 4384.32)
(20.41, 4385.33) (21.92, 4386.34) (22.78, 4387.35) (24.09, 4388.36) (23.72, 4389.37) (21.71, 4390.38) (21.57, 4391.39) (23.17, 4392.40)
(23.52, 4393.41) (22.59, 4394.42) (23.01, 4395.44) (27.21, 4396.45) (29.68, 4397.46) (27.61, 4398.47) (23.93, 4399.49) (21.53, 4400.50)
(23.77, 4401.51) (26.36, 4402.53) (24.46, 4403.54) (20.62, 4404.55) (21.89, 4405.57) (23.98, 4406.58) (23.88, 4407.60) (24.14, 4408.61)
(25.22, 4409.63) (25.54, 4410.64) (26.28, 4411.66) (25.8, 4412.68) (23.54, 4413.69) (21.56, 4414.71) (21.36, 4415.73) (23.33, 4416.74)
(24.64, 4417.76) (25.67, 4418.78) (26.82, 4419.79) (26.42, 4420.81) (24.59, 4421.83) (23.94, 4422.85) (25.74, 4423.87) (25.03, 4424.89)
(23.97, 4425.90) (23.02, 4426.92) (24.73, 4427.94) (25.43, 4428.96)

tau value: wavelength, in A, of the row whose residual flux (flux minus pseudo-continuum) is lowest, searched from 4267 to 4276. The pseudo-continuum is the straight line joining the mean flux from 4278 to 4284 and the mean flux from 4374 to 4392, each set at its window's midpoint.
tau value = 4271.71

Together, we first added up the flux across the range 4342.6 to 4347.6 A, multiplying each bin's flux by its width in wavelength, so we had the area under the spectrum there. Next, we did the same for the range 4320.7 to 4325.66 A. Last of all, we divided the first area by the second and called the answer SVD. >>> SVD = 1.18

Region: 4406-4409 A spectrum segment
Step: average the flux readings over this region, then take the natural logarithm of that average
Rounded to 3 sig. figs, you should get 3.18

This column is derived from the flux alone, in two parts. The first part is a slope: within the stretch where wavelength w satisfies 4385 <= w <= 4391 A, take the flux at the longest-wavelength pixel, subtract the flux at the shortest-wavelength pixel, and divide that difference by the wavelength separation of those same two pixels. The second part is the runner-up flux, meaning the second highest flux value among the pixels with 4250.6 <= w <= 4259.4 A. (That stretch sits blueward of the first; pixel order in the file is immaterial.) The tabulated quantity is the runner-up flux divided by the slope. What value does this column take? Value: 95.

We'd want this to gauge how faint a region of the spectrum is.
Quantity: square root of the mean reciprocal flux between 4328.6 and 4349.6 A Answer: 0.210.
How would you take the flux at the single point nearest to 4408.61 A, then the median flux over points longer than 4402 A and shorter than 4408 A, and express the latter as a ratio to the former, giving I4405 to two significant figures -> 0.99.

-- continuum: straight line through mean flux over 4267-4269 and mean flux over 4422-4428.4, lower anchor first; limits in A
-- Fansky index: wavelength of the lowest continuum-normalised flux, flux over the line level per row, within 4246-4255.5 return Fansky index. 4250.13 A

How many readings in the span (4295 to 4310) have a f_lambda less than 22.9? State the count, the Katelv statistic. 15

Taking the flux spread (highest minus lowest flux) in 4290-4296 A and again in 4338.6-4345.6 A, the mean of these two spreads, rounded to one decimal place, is 4.9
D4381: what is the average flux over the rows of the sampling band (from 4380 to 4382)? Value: 25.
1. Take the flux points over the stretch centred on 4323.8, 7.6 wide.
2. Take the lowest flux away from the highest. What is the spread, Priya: 10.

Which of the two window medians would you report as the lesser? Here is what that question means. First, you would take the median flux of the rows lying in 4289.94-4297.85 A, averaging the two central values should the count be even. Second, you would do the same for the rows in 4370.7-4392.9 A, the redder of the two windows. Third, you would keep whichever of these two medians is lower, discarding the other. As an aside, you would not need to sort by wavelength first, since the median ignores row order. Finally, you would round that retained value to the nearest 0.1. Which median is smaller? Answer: 20.3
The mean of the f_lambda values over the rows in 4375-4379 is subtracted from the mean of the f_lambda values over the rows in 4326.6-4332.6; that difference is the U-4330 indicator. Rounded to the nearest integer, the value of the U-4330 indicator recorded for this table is -1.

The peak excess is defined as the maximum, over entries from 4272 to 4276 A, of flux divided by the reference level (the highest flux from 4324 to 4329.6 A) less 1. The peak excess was -0.21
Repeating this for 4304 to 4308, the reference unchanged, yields -0.31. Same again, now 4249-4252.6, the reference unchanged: -0.03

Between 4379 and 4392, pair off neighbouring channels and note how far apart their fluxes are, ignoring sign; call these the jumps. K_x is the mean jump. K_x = 1.7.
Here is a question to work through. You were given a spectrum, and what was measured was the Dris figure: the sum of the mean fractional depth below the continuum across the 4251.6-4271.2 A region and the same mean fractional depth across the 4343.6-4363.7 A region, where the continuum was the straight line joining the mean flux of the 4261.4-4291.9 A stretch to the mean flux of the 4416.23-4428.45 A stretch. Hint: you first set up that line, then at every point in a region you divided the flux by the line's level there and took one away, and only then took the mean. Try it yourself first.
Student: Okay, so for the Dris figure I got 0.12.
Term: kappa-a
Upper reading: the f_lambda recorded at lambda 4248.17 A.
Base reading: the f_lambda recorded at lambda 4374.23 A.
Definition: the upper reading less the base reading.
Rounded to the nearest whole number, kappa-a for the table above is -3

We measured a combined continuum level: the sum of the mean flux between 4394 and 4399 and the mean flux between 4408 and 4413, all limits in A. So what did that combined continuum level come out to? 51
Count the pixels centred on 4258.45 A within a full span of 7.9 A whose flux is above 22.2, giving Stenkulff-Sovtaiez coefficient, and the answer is 4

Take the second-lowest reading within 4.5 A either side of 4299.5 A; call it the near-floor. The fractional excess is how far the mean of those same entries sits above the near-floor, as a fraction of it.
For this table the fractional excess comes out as 0.17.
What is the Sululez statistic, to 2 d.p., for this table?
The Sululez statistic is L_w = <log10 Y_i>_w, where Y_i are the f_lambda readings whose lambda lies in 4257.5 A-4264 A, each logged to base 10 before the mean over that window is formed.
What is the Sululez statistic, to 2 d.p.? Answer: 1.33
